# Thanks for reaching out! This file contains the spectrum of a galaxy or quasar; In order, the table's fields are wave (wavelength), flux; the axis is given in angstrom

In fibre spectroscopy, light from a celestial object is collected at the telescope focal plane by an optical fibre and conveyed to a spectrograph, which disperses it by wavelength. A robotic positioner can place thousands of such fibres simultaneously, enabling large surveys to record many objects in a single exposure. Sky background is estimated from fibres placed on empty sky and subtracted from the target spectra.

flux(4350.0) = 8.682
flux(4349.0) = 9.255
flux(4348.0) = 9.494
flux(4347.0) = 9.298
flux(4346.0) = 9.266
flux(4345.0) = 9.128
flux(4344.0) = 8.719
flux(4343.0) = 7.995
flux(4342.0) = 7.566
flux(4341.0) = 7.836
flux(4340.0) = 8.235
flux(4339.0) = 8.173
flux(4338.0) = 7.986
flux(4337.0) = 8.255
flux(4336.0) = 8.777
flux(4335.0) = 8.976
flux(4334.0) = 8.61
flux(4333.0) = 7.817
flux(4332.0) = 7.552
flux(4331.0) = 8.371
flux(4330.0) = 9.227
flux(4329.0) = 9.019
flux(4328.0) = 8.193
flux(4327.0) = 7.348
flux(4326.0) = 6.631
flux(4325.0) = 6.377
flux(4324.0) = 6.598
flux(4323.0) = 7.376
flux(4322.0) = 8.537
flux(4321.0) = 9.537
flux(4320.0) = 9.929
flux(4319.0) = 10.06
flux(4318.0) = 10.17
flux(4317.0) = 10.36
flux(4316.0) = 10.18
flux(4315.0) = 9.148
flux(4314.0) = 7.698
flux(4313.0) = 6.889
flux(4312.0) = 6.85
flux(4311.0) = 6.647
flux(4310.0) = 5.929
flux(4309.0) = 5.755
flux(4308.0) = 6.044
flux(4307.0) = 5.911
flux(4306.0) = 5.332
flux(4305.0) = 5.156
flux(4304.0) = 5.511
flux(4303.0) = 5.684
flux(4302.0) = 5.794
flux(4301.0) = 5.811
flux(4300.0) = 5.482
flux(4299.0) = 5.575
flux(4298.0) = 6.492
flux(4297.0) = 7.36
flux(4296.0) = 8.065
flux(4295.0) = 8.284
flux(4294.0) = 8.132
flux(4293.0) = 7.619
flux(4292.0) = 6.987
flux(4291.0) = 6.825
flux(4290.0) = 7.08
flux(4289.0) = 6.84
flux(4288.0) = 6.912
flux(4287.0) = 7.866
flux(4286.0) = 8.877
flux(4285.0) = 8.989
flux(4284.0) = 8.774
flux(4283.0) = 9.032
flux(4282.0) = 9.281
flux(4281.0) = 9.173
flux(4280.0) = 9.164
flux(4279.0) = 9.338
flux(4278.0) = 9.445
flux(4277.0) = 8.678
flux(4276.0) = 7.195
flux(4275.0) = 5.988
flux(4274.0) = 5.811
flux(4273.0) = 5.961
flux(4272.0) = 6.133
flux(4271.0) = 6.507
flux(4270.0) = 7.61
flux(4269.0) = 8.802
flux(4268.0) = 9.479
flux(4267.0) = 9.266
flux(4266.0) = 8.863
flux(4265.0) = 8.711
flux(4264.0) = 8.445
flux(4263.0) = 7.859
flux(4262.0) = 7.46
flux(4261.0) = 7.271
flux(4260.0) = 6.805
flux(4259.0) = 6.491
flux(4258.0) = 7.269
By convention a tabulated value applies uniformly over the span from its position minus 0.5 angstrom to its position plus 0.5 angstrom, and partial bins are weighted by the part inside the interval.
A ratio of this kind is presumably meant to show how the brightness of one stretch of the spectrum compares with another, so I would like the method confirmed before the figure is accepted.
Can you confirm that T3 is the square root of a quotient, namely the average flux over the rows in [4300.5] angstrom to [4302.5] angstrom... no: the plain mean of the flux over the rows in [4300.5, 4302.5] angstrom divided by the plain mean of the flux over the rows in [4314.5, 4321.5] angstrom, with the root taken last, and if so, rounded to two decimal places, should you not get 0.77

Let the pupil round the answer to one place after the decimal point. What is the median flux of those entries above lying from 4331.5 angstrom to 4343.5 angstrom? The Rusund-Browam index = 8.1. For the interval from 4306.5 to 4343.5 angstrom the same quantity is 8.0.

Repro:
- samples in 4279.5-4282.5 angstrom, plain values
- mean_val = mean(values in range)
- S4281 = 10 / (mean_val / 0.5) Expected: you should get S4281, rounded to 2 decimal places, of 0.54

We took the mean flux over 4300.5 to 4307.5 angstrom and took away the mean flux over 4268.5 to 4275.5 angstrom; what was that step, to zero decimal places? -1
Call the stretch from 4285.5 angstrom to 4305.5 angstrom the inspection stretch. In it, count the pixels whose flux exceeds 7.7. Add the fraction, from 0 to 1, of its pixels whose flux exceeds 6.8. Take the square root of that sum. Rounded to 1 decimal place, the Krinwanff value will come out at 2.4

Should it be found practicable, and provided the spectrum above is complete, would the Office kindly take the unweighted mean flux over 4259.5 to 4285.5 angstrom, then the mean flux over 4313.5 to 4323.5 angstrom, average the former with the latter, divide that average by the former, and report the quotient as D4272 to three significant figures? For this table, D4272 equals 1.08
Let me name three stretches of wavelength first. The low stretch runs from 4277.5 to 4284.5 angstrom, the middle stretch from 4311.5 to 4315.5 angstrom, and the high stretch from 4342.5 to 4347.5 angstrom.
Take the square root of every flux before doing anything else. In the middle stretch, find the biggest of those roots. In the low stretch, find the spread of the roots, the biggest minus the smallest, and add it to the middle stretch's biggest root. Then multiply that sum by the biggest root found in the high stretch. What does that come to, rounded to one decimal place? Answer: 9.6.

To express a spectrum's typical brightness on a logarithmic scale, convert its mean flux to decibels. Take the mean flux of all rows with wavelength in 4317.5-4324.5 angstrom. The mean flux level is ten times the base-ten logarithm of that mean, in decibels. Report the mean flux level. 9.5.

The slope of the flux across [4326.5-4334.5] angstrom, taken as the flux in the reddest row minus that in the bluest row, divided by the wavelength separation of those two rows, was 0.2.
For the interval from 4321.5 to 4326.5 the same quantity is -0.5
